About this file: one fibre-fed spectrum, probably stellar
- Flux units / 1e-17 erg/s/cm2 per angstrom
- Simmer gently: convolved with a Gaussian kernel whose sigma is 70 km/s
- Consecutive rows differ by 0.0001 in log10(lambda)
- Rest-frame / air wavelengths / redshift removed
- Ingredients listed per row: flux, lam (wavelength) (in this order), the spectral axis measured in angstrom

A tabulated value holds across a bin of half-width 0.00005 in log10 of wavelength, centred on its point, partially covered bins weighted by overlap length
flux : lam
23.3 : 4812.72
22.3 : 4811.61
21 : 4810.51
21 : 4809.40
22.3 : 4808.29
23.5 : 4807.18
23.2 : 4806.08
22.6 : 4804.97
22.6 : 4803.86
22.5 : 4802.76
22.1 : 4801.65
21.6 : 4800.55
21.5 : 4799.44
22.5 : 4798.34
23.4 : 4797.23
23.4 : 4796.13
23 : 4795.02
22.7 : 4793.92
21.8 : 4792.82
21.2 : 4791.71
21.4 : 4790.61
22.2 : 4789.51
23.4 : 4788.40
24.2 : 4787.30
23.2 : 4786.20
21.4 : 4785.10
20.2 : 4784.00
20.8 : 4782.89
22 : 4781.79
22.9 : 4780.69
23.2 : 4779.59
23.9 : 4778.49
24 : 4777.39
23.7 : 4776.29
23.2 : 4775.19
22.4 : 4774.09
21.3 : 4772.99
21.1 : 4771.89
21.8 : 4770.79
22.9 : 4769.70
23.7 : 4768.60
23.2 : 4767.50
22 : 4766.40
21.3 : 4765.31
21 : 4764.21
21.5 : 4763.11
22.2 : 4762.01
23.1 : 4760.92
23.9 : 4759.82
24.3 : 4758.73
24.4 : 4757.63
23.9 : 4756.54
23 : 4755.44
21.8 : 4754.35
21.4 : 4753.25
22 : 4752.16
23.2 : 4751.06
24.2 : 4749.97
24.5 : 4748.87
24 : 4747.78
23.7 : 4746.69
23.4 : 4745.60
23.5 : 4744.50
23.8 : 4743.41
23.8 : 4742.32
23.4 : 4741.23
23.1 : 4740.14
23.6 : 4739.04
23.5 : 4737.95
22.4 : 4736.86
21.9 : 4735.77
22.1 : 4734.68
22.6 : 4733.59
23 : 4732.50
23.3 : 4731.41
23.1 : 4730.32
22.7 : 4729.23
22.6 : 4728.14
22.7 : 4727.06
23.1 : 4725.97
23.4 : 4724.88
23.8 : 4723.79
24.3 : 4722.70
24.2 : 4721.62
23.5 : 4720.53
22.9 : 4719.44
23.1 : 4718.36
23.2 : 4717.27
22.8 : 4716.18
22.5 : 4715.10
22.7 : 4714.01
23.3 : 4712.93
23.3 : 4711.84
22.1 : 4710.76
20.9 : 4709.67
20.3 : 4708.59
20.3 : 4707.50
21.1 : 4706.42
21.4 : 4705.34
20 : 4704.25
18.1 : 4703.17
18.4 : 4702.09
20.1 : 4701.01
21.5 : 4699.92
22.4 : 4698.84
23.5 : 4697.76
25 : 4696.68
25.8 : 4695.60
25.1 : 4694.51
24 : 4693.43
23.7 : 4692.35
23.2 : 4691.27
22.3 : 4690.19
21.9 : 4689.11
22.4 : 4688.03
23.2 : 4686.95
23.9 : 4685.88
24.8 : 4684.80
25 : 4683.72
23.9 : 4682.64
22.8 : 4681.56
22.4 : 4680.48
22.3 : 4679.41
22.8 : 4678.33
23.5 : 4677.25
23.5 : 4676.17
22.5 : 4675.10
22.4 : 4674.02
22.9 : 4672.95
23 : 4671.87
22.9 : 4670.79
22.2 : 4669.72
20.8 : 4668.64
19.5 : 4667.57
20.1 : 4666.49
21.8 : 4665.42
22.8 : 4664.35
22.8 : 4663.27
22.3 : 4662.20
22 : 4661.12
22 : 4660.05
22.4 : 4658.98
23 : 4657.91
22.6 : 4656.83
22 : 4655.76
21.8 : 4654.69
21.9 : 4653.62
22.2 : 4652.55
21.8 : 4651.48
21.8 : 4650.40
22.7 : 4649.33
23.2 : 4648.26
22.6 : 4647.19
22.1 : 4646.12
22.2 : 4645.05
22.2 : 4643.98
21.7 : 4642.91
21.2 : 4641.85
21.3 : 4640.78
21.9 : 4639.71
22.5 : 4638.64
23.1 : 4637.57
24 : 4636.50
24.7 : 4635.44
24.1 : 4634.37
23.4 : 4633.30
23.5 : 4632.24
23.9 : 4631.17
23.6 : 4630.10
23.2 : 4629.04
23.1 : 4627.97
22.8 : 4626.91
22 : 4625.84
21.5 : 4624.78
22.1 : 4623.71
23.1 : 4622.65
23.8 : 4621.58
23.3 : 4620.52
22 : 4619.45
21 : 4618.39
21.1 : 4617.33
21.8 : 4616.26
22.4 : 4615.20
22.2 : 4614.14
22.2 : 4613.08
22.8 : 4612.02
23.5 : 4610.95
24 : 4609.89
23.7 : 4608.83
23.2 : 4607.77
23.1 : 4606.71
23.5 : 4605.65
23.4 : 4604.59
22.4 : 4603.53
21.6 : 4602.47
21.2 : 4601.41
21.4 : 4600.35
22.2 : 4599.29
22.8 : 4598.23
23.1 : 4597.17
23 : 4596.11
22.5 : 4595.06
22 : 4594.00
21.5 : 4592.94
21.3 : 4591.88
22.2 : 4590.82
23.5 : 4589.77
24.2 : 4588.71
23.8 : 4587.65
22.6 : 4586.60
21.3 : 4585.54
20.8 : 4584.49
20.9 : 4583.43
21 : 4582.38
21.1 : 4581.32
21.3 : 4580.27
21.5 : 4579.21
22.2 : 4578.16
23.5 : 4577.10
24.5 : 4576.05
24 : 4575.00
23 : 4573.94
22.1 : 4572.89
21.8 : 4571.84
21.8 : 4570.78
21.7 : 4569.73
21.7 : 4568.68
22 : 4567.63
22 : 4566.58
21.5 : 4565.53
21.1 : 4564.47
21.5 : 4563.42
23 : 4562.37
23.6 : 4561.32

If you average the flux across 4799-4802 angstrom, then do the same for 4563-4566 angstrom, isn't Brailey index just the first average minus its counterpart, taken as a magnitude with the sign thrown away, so 0.4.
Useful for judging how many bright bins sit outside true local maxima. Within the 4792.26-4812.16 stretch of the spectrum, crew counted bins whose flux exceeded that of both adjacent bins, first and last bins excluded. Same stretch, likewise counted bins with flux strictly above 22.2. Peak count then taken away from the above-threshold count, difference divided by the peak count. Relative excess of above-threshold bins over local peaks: 11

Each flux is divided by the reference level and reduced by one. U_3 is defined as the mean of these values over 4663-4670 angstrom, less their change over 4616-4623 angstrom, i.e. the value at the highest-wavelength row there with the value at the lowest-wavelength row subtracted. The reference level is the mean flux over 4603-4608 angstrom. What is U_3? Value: -0.13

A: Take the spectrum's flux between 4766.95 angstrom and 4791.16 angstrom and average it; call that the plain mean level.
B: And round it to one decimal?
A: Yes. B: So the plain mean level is 22.5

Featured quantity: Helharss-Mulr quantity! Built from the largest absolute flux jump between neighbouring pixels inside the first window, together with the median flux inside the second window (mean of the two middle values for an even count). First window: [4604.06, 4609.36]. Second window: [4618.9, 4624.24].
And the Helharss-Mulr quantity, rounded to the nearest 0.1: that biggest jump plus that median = 23.6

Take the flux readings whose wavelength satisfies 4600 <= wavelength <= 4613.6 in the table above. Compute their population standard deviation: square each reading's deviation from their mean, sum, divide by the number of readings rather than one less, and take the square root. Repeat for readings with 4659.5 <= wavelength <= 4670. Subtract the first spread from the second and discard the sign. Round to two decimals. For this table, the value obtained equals 0.18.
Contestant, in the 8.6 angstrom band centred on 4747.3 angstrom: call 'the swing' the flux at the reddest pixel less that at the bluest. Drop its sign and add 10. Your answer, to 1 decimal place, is 10.6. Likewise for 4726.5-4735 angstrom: 10.6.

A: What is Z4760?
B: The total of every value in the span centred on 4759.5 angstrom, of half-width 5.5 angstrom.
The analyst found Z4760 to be 229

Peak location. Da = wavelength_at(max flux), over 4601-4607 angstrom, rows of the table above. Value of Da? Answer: 4605.65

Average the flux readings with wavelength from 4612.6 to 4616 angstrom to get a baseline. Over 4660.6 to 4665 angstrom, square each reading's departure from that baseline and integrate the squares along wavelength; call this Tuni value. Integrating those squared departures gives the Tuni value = 1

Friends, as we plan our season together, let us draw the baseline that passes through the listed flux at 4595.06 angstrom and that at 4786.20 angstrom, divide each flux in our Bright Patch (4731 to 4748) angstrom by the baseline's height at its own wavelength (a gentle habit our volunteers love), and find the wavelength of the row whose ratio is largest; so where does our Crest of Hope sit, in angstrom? 4747.78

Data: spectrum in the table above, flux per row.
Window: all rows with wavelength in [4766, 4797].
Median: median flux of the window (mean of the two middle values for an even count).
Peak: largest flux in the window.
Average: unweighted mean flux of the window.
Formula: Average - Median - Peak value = -24.5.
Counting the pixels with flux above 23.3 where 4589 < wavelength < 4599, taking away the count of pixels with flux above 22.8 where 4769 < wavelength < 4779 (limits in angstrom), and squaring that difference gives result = 16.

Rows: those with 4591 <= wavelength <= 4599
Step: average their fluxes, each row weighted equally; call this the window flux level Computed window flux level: 22.3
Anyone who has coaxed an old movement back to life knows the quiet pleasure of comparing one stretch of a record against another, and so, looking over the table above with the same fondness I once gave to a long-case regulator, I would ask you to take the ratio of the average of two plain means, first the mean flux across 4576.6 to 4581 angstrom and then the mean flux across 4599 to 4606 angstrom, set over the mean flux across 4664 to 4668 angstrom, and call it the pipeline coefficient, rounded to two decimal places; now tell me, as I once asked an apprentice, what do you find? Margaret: 1.05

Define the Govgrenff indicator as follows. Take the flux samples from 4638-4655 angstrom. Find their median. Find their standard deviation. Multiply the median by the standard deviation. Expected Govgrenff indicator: 11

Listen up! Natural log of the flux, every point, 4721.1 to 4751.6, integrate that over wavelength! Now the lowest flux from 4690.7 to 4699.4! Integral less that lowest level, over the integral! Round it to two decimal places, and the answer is 0.77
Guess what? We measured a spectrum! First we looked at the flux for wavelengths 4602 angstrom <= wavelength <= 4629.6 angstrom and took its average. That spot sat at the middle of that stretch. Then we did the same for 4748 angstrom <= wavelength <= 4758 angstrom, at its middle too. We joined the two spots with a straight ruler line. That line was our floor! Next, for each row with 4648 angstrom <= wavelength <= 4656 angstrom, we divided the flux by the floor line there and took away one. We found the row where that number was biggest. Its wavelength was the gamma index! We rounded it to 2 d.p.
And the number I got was 4648.26 angstrom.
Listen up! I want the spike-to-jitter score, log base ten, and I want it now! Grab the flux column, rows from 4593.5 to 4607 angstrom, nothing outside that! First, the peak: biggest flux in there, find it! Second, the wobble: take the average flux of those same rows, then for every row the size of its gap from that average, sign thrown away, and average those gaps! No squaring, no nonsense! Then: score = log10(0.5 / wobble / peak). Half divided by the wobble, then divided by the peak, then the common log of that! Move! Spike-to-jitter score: -1.47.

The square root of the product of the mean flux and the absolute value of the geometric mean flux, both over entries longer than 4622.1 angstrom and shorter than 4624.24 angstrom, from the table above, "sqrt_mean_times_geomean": 22.6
